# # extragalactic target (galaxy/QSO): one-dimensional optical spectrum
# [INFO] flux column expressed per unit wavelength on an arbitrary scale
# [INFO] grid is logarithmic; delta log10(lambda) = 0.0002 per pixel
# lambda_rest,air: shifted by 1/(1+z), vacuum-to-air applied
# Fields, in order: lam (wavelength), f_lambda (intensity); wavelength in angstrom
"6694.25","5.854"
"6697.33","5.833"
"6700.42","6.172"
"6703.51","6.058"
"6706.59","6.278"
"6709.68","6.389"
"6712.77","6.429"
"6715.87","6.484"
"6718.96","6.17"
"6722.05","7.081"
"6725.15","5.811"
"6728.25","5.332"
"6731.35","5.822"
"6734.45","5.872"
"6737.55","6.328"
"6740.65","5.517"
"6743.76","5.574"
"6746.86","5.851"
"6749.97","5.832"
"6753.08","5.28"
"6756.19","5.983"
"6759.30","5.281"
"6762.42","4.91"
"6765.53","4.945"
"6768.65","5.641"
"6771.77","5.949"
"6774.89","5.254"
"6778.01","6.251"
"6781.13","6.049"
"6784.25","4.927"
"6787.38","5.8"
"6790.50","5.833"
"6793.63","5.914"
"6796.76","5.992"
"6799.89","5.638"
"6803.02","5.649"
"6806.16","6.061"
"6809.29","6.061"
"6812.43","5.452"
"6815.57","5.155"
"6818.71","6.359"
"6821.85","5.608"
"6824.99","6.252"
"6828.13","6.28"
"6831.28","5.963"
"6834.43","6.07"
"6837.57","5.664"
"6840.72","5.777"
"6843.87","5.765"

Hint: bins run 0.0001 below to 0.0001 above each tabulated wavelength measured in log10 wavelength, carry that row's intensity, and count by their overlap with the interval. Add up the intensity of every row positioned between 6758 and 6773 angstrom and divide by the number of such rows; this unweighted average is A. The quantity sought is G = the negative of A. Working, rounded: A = 5.35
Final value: -5.35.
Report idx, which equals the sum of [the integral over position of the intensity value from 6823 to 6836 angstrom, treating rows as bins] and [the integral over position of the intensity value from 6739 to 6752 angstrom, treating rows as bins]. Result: 154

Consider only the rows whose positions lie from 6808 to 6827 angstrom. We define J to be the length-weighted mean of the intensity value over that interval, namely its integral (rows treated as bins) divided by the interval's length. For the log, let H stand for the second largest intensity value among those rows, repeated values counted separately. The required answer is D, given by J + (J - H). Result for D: 5.39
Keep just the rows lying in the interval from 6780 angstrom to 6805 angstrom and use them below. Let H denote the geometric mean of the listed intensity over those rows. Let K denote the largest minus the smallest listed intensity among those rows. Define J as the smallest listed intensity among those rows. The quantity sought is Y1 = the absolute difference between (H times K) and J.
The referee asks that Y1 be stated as 1.49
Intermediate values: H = 5.72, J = 4.927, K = 1.12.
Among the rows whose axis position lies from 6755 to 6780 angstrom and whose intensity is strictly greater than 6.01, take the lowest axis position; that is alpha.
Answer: 6778.01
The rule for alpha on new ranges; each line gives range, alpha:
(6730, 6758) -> 6737.55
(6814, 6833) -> 6818.71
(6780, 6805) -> 6781.13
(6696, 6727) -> 6700.42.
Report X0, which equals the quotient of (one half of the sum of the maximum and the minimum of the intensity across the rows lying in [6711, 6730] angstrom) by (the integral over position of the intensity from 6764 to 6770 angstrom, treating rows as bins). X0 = 0.196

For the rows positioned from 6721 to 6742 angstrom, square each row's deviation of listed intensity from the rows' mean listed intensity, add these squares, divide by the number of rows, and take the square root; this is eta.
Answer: 0.54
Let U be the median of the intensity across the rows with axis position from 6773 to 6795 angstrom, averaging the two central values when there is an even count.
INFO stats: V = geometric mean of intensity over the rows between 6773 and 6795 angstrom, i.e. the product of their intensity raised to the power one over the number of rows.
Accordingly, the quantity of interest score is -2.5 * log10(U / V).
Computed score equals -0.025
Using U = 5.83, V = 5.70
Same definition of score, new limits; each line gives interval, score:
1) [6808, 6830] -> -0.036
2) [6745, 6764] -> -0.009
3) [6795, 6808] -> 0.002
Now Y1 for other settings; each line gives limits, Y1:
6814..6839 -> 1.96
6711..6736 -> 5.35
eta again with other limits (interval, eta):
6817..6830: 0.30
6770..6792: 0.43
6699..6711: 0.12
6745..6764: 0.39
